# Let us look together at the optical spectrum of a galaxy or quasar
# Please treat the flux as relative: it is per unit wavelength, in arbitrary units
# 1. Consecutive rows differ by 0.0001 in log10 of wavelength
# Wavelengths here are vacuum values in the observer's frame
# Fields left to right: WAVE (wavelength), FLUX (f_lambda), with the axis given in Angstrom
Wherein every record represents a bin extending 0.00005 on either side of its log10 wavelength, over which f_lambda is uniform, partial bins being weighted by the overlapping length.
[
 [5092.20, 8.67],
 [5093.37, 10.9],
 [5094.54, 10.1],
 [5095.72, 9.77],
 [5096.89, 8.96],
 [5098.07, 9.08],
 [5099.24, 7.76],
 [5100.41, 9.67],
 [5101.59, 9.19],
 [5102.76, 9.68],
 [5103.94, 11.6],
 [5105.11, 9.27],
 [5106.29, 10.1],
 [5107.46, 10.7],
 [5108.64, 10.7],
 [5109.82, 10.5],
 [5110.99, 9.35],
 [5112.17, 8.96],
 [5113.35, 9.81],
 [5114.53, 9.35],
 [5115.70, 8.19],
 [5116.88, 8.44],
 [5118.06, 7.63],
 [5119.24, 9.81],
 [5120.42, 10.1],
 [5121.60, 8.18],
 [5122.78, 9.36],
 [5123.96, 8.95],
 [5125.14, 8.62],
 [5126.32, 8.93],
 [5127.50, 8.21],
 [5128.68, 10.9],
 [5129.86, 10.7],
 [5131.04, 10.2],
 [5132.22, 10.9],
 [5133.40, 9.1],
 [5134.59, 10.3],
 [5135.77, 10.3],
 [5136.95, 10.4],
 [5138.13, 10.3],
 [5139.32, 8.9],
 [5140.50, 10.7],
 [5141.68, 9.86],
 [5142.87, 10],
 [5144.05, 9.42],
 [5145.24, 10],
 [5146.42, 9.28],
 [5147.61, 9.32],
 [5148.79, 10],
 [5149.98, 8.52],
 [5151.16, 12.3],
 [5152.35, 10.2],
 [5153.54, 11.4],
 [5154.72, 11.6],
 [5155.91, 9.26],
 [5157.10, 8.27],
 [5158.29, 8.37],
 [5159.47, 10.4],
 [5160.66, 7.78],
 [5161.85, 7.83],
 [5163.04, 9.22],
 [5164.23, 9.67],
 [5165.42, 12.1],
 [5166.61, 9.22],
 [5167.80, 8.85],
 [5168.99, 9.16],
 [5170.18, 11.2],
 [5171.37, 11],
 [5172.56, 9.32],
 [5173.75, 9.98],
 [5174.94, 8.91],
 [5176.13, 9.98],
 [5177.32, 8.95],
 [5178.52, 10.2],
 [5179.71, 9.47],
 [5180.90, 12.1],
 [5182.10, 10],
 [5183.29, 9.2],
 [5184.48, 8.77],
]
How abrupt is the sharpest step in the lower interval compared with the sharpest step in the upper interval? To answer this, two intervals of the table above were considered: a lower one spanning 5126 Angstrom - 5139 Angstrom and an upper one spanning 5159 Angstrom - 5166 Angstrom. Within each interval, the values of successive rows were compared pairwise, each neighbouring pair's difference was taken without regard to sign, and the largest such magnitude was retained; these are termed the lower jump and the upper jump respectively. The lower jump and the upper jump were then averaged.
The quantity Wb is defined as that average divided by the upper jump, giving 1.01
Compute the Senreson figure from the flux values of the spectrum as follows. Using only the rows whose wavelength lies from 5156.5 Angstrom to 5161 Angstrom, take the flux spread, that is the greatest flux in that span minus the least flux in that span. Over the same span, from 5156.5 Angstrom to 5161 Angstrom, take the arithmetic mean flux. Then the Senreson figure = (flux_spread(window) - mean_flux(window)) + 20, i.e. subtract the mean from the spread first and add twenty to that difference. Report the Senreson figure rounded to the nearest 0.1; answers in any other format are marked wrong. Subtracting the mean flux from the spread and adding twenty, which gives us 13.9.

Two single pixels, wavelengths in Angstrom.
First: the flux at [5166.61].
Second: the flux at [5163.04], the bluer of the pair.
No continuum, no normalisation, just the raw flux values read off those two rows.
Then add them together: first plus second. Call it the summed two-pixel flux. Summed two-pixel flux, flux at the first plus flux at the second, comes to 18.4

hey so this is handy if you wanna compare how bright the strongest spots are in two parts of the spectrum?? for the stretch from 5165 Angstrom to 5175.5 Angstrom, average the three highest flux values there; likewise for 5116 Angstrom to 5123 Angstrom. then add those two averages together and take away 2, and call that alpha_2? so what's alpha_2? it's 19.2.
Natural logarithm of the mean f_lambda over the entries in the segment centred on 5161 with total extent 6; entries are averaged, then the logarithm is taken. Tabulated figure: 2.17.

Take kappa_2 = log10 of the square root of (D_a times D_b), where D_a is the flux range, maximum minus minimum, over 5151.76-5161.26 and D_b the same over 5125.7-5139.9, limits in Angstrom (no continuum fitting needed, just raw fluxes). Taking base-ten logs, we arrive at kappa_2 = 0.51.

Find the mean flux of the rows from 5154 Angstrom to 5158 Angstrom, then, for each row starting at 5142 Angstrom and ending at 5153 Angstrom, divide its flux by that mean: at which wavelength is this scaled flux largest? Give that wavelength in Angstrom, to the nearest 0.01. 5151.16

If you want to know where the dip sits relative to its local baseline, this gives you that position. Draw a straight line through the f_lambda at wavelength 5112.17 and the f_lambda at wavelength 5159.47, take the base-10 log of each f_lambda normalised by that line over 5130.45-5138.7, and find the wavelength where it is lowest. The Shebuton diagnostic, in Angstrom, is 5133.40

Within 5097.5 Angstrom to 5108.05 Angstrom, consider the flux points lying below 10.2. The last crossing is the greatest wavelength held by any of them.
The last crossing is 5106.29 Angstrom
